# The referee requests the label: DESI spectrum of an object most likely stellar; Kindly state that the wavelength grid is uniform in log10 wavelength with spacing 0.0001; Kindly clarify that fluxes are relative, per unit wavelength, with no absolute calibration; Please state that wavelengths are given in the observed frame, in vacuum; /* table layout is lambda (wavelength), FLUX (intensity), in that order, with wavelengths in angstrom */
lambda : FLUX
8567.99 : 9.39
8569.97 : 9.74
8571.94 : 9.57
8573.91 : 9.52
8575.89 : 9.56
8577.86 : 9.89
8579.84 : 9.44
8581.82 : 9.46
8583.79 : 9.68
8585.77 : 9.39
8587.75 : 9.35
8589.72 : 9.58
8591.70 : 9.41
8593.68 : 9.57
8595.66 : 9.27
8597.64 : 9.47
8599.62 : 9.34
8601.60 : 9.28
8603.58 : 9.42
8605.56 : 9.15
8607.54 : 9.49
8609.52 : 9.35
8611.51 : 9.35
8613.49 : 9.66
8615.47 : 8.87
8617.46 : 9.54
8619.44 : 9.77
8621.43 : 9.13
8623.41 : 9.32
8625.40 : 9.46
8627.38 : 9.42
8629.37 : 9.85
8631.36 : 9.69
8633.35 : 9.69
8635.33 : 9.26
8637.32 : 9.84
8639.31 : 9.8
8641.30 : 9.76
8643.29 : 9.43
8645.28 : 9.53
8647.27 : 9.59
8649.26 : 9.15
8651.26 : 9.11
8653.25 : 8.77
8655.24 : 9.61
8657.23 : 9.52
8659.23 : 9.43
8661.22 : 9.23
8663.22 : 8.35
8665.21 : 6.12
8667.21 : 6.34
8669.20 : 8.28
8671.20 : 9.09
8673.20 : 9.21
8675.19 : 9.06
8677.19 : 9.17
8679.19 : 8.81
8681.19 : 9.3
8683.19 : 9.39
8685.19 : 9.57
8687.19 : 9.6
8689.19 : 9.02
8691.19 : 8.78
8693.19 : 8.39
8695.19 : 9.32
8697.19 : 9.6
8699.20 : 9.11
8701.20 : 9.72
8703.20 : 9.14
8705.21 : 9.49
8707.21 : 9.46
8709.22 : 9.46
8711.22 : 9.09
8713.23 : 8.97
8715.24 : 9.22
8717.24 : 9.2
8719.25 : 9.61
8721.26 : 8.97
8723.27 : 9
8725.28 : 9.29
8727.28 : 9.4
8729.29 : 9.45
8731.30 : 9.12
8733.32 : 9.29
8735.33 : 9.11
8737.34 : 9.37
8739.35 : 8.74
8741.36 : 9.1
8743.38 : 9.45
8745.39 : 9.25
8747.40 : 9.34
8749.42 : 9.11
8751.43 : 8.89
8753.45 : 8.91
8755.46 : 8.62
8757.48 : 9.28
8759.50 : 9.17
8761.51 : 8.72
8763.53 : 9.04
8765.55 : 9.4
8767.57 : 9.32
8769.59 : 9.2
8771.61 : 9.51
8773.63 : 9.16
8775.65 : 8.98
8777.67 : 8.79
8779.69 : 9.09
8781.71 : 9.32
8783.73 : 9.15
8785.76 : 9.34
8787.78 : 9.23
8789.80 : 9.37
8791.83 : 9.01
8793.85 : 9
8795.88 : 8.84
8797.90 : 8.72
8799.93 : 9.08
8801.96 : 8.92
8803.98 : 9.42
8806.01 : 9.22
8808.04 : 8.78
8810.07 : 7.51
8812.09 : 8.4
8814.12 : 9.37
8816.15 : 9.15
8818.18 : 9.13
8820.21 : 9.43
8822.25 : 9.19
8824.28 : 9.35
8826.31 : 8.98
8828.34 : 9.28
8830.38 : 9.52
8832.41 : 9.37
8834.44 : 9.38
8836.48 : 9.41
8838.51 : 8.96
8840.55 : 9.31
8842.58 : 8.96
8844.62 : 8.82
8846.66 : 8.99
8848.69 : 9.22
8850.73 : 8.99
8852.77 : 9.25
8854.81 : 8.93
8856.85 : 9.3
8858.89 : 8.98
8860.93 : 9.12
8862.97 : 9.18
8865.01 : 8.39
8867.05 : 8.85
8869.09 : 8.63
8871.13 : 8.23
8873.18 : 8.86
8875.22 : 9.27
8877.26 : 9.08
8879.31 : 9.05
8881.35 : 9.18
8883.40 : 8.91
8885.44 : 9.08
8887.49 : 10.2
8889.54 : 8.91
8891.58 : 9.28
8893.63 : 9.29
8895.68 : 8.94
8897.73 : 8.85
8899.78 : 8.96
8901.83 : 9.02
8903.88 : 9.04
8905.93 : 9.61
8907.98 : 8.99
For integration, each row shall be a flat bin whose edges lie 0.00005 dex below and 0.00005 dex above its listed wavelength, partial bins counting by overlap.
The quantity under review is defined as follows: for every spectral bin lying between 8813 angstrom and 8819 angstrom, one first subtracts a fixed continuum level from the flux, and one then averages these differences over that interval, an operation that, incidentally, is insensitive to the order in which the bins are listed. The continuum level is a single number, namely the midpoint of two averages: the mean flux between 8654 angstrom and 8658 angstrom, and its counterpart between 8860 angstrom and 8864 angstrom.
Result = -0.14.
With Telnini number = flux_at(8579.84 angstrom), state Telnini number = 9.44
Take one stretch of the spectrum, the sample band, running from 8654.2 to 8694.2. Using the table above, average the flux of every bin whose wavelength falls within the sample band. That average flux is 8.81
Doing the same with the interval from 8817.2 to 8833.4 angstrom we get 9.28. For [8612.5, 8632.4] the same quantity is 9.47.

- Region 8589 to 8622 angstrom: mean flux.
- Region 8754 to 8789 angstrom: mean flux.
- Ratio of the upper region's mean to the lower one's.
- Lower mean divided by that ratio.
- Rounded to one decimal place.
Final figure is 9.7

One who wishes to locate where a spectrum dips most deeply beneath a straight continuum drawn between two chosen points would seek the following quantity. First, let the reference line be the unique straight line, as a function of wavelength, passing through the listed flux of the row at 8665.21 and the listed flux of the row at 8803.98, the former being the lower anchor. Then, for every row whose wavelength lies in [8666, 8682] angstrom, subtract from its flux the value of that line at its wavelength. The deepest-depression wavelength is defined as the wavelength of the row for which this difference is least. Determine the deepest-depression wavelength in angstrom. 8667.21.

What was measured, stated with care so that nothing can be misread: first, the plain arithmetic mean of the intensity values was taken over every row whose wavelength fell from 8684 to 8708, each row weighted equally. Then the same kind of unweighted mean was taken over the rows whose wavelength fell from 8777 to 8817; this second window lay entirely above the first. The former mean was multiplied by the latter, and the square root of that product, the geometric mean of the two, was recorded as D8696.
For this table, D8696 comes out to 9.13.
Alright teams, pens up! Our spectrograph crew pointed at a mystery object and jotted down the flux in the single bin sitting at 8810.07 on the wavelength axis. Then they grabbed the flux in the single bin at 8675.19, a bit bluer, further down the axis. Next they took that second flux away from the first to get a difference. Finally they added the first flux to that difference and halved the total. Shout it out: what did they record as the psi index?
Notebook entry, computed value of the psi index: 2.98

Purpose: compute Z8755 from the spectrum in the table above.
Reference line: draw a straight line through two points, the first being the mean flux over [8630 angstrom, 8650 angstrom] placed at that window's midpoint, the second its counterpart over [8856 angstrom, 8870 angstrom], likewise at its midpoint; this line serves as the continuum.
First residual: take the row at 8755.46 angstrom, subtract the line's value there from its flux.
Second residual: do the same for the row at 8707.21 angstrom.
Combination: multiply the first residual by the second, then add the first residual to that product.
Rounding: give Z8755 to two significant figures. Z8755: -0.67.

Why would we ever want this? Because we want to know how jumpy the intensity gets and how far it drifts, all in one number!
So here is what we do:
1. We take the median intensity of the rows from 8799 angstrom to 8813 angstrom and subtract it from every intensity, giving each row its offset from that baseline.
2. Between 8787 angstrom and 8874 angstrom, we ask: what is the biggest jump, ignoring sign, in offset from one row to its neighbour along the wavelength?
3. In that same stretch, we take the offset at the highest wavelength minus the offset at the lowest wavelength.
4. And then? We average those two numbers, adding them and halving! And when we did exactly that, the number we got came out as 0.45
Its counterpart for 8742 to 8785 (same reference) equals 0.18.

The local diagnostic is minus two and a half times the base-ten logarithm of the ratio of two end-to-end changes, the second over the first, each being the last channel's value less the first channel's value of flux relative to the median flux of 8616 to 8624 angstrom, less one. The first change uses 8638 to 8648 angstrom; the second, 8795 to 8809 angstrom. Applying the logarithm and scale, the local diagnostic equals 1.4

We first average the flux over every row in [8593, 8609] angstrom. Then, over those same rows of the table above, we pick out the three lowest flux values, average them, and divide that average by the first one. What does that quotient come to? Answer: 0.985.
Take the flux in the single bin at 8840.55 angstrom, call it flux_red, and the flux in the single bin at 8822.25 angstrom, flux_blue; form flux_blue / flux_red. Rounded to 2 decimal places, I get 0.99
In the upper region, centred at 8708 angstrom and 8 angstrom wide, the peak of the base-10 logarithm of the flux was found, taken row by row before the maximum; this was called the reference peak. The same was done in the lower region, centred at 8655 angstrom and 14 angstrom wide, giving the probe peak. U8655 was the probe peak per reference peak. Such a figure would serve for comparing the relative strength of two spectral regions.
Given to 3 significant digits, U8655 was 1.01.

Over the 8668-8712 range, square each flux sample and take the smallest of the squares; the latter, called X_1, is 69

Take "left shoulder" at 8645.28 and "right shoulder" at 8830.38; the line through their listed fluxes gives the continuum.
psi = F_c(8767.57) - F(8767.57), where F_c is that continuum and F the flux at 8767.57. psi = 0.20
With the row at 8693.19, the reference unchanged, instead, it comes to 1.14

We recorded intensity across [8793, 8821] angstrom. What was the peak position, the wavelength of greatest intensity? 8820.21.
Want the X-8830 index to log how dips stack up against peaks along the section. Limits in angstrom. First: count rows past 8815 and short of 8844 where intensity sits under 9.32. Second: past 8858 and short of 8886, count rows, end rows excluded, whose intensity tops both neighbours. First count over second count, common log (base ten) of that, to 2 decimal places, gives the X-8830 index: 0.30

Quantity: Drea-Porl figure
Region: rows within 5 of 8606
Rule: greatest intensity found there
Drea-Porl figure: 9.49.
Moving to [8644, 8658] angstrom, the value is 9.61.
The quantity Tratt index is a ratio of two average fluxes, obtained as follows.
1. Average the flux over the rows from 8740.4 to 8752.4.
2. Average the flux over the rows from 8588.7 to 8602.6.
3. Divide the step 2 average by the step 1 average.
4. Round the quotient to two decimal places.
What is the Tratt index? 1.02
